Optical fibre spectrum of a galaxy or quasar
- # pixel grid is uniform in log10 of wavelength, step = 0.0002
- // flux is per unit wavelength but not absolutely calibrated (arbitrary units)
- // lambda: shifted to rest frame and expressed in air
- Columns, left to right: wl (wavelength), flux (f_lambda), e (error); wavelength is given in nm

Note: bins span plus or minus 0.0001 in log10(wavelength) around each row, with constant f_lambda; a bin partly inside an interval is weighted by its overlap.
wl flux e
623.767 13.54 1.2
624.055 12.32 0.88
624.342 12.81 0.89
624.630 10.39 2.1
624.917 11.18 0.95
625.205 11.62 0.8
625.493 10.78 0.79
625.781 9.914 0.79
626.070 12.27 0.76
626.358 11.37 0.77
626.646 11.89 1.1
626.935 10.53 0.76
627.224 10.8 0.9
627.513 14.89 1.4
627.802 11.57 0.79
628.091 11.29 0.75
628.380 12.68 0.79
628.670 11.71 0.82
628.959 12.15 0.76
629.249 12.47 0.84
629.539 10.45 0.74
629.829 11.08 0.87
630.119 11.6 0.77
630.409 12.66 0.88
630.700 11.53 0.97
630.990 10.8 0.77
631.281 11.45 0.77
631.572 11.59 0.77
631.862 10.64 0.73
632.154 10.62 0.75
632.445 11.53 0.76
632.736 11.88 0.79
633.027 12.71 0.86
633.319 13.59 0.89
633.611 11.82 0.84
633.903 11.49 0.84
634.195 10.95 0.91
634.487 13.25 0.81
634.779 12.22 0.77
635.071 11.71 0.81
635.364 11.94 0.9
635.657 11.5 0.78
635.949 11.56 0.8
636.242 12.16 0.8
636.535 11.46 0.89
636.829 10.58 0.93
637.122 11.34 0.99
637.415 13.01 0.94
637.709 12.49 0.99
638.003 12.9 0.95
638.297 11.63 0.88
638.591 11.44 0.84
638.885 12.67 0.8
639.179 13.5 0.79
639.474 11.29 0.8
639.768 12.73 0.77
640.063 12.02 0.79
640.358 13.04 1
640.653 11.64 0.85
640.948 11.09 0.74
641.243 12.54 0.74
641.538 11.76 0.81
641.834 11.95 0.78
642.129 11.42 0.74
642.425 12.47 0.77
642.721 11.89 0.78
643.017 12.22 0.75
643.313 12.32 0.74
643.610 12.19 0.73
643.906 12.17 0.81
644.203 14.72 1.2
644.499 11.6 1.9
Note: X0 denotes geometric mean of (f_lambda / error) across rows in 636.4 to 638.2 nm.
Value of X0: 12.6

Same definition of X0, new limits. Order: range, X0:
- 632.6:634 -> 14.6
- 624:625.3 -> 11.1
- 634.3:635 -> 16.1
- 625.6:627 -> 13.5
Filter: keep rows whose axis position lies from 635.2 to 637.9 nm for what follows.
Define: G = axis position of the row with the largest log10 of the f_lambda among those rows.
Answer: 637.415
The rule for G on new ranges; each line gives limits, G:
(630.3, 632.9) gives 630.409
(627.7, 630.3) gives 628.380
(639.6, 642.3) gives 640.358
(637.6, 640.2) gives 639.179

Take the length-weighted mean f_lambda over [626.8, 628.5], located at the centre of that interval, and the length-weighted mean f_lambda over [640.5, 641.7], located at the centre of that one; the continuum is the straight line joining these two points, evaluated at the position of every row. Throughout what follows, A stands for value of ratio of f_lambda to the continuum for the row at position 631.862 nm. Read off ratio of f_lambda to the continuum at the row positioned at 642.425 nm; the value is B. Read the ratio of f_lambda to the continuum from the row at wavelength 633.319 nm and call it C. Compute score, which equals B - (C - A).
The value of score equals 0.81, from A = 0.89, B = 1.06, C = 1.14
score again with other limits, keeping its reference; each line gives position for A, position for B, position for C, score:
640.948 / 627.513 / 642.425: 1.13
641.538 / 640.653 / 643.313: 0.94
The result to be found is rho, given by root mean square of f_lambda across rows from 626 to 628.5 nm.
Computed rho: 12.0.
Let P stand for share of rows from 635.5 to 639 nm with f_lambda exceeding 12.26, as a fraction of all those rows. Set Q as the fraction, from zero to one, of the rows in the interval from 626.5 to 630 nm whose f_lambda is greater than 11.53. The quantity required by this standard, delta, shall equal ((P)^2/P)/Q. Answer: 0.6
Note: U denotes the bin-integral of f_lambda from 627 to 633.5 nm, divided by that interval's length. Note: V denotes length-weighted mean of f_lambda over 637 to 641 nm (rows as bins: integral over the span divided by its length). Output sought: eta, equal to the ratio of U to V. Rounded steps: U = 11.79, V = 12.2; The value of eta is 0.96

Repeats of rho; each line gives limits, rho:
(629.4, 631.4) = 11.4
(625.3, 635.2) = 11.7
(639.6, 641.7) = 12.1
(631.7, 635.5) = 11.9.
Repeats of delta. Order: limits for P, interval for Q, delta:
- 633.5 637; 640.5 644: 0.1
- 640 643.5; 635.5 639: 0.6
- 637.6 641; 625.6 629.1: 0.9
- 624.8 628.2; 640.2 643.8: 0.2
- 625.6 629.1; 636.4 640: 0.4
